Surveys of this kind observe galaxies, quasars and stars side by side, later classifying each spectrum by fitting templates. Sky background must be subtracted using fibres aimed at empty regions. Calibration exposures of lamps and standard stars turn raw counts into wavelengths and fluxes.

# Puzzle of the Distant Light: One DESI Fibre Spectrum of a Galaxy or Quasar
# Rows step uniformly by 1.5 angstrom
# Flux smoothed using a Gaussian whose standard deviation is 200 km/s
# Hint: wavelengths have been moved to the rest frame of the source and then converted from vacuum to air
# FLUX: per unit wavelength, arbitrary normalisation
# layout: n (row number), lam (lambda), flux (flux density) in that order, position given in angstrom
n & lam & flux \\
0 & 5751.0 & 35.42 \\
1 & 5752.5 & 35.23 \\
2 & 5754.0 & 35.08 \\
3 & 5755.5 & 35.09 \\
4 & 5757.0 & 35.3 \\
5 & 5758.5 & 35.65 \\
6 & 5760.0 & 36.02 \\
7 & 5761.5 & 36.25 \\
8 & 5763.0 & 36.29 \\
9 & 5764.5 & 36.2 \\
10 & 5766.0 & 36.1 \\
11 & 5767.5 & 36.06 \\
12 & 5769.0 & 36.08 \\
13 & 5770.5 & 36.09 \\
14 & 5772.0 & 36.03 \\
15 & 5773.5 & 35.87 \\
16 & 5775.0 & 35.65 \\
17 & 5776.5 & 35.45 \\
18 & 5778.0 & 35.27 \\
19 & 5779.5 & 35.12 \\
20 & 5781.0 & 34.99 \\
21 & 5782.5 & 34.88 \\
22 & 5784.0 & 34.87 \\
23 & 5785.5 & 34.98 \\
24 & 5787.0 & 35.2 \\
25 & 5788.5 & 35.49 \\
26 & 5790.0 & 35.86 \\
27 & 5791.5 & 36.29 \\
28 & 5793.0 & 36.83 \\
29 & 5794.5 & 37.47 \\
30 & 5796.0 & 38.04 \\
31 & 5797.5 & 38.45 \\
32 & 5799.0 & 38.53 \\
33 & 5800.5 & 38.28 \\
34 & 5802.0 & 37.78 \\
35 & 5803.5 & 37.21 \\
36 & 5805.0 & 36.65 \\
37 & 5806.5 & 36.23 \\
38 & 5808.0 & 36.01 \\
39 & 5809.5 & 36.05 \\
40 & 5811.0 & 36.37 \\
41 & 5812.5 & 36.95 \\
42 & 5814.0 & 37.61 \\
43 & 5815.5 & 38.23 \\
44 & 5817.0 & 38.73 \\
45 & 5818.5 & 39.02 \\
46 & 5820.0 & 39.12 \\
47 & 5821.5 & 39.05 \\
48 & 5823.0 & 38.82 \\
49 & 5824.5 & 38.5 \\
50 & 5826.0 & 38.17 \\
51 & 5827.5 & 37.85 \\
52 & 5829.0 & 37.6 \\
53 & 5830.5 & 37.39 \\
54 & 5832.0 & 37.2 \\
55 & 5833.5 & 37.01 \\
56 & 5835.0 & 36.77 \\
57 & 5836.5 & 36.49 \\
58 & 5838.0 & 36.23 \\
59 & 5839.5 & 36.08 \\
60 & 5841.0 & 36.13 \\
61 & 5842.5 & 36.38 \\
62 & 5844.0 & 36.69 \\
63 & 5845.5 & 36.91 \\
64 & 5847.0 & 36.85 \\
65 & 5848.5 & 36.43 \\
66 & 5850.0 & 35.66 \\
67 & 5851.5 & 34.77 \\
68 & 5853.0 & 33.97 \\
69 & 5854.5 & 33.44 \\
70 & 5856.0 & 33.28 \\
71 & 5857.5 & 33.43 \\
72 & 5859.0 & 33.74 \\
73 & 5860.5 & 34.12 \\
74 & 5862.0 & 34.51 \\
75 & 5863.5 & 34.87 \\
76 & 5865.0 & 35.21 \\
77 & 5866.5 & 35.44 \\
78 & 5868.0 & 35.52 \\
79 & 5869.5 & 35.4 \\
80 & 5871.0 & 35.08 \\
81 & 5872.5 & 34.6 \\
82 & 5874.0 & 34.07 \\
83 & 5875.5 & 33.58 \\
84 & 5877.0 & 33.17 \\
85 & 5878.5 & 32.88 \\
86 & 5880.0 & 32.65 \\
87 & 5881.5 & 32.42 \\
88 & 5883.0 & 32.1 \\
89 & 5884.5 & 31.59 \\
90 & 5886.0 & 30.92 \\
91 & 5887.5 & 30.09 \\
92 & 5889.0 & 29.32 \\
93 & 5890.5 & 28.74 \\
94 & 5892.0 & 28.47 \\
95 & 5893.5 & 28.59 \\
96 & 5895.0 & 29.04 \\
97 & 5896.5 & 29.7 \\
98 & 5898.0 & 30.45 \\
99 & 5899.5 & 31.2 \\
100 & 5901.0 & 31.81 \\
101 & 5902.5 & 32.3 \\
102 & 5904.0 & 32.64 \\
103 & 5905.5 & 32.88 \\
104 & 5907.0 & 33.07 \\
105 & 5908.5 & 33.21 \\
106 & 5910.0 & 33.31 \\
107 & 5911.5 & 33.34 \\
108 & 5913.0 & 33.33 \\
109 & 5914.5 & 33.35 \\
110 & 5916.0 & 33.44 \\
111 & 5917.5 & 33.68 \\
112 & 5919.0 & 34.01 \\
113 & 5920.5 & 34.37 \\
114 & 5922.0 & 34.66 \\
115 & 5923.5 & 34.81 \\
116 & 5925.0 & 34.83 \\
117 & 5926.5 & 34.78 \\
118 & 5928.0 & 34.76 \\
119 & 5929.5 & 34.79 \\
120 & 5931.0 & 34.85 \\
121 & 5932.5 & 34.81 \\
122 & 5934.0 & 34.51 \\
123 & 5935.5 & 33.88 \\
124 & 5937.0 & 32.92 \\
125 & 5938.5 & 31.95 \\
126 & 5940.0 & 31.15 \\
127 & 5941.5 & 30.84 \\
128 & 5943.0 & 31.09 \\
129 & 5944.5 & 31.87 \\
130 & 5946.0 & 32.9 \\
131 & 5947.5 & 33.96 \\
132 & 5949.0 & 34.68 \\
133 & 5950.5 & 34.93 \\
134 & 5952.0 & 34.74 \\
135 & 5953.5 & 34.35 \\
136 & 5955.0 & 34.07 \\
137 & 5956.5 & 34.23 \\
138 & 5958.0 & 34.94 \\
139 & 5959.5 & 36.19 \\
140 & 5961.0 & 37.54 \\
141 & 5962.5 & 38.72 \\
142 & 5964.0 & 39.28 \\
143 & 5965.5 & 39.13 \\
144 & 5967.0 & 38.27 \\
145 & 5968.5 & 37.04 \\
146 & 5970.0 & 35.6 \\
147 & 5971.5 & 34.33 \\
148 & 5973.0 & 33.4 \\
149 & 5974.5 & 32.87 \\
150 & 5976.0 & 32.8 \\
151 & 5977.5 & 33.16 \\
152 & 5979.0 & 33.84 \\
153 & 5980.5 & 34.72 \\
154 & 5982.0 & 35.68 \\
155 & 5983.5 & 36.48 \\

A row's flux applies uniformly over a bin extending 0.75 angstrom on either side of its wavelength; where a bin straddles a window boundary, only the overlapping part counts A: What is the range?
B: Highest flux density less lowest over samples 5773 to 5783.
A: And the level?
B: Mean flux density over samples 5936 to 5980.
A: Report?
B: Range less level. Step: -33.5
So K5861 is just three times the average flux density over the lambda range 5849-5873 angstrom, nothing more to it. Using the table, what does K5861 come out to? 104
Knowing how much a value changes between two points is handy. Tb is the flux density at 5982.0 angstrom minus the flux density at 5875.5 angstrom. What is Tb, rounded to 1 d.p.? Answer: 2.1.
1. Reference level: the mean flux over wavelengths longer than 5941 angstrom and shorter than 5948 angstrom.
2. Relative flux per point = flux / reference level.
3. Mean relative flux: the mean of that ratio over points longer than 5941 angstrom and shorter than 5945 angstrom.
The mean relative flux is 0.97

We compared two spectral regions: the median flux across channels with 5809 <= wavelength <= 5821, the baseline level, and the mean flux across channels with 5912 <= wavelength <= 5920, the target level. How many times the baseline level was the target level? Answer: 0.89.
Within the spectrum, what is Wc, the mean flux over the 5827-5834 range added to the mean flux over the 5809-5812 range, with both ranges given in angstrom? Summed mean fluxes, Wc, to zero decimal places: 74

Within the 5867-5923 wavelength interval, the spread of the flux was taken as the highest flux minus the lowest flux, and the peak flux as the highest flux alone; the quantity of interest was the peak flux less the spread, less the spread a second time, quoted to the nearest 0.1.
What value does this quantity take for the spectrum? 21.4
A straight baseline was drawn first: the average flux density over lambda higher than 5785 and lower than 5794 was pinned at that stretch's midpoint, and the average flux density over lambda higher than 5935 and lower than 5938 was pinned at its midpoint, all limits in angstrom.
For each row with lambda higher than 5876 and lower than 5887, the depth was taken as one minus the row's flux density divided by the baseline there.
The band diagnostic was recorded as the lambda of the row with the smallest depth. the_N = 5877.0 angstrom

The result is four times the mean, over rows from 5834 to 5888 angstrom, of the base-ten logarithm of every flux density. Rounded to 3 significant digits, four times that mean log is 6.15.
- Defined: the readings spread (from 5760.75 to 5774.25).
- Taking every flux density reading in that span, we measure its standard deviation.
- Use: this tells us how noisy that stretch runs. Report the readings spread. 0.1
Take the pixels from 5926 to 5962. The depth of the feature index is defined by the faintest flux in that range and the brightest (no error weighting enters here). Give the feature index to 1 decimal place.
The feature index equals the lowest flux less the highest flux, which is -6.7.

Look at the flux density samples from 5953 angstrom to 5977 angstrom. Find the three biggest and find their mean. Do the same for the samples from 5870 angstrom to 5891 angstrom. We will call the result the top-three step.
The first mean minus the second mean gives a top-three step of 4.5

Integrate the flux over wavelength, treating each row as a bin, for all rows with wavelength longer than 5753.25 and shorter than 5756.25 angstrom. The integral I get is 105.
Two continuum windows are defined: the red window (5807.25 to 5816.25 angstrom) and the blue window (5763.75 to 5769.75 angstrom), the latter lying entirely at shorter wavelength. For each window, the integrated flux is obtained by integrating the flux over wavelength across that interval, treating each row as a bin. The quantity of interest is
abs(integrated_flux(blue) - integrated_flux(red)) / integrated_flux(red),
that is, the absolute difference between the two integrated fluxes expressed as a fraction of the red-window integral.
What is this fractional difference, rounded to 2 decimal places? 0.35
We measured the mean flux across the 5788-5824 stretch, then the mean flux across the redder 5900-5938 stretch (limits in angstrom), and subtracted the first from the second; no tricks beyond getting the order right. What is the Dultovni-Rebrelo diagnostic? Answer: -3.7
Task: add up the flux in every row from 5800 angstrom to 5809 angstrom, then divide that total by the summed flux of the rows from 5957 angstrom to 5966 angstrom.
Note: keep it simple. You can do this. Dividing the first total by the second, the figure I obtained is 0.98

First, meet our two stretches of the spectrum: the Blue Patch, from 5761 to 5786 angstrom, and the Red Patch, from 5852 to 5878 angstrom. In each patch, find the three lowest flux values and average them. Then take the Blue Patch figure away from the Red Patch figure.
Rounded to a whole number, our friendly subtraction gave -2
